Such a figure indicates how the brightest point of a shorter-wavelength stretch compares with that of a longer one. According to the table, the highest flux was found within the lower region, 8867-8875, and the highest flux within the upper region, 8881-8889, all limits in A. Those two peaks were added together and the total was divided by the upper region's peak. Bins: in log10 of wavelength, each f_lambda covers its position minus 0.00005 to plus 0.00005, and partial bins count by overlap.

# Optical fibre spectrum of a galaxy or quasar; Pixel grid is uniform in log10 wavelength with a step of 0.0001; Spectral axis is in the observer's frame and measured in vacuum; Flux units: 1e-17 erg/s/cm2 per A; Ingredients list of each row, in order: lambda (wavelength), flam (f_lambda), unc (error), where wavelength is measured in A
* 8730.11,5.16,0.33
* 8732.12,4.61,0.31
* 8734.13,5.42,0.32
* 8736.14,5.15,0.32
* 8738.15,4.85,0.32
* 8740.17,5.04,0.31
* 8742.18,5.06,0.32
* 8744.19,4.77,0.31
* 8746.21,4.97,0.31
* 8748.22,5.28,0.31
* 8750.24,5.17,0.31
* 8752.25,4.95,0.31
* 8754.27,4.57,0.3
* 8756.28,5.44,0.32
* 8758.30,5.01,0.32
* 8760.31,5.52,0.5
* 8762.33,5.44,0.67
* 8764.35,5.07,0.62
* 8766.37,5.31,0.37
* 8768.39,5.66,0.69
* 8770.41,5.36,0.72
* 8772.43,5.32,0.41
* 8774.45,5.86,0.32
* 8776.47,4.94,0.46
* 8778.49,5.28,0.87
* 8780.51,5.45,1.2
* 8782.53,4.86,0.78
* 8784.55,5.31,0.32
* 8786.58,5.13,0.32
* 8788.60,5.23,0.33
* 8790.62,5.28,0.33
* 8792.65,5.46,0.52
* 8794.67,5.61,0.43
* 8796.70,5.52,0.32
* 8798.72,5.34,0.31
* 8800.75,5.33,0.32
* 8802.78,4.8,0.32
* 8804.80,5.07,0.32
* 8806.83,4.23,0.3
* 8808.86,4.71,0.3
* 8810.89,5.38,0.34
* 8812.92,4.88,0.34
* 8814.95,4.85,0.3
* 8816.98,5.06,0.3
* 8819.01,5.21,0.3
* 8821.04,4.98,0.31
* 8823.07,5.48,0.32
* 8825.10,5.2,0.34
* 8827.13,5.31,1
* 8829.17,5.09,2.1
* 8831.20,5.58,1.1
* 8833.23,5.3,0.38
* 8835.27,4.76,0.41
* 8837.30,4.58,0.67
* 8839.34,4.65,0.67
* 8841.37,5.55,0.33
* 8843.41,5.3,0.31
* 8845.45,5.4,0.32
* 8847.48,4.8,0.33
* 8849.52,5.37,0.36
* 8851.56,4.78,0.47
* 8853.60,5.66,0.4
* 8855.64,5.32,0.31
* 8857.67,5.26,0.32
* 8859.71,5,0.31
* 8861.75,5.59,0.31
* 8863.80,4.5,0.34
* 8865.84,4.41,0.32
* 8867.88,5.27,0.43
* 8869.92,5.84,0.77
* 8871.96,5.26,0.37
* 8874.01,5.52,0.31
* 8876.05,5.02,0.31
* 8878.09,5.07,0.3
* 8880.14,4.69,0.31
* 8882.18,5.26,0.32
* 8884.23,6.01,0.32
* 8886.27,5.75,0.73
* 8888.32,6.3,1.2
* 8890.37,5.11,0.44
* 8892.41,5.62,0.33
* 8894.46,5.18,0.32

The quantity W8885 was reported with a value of 1.93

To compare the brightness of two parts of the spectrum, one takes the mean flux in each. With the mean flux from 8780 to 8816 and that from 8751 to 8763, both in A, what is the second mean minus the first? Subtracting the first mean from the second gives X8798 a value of 0.02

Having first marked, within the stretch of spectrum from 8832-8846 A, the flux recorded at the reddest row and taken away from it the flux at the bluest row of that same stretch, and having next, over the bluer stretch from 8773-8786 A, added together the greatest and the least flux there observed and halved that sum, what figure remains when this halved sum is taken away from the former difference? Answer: -5.26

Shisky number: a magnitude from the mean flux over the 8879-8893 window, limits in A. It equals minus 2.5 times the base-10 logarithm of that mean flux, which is -1.86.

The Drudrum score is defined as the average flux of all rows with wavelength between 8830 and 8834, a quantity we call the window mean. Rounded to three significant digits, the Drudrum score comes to 5.44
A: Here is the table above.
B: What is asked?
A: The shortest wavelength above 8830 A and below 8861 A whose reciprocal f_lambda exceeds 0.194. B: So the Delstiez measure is 8835.27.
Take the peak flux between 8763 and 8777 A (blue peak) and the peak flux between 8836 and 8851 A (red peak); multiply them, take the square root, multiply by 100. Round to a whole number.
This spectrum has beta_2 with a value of 570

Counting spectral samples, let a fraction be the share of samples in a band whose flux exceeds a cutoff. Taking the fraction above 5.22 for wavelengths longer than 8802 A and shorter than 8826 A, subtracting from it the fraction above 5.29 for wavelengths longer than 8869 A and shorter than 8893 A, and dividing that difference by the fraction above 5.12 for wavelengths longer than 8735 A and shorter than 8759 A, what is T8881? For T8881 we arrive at -1.0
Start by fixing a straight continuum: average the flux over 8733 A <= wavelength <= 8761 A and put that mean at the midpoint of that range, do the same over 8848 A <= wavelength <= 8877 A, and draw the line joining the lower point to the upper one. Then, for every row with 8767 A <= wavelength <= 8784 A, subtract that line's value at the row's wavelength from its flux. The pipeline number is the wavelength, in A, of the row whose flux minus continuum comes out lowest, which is 8782.53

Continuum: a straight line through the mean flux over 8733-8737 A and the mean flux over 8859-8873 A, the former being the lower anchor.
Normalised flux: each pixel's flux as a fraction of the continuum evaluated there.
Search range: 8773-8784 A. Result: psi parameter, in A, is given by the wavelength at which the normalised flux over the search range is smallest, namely 8782.53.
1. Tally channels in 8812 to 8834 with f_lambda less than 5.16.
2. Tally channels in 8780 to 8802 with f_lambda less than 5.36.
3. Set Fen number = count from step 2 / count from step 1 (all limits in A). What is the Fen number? 1.40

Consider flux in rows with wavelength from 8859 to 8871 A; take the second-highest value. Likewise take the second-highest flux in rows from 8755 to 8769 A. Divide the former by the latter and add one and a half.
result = 2.51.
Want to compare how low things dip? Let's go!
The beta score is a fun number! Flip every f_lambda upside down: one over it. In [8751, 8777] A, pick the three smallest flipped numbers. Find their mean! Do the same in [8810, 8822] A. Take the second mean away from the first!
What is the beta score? -0.016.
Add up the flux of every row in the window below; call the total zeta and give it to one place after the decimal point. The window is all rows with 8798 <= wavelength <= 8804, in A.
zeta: 15.5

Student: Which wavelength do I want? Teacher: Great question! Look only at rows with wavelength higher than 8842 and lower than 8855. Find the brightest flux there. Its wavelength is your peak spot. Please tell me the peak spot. 8853.60 A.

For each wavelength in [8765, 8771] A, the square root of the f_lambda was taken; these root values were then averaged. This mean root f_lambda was 2.33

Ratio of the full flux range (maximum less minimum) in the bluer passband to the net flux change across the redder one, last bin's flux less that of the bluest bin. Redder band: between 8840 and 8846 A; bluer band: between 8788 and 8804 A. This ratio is -5.4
